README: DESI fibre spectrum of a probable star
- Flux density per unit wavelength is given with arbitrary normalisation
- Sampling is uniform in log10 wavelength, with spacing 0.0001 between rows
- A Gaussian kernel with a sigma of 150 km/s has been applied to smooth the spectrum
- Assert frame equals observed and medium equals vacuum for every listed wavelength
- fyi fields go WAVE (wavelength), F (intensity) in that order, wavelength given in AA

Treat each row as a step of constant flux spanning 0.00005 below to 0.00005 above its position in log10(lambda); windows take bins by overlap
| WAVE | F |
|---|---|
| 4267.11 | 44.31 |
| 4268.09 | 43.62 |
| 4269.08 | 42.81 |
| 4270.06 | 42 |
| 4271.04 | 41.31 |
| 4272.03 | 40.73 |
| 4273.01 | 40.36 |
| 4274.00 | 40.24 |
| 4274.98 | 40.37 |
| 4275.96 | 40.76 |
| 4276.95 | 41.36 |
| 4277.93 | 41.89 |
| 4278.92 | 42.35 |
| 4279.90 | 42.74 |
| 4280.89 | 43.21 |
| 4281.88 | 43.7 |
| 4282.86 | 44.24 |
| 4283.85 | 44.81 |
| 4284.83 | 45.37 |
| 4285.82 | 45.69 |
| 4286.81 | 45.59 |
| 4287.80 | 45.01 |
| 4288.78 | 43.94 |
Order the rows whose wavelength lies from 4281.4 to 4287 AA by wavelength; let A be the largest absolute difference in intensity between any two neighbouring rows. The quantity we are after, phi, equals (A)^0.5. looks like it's 0.75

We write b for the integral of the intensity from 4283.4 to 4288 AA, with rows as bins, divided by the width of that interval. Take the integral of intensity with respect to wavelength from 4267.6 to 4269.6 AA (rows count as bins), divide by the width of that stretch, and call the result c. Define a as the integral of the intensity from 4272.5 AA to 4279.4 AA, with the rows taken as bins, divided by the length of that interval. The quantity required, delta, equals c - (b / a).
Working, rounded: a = 41.1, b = 45.3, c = 43.1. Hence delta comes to 42.0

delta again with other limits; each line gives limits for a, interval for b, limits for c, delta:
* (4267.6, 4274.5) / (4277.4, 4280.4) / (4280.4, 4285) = 43.2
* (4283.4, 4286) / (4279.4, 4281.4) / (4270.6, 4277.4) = 39.7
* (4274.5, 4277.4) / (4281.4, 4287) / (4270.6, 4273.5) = 39.7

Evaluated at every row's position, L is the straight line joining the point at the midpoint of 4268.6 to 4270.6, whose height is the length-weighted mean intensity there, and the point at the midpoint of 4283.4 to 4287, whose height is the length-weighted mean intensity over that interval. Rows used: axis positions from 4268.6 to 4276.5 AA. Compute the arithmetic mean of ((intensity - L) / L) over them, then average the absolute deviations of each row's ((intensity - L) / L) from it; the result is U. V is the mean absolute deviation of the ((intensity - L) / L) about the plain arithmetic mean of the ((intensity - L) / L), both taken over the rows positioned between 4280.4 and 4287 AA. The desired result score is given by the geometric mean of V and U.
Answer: 0.017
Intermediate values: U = 0.024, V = 0.011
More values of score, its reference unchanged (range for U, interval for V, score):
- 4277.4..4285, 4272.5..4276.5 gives 0.007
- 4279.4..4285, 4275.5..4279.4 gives 0.010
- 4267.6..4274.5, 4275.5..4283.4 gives 0.021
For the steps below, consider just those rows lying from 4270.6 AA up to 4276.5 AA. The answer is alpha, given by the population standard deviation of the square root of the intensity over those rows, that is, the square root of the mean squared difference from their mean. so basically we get 0.03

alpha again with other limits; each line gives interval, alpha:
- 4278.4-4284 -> 0.06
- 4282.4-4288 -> 0.04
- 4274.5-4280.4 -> 0.07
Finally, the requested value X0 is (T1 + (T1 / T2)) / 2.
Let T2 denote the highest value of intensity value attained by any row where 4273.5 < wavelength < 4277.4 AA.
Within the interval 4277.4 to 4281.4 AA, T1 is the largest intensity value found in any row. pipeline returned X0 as 22.1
